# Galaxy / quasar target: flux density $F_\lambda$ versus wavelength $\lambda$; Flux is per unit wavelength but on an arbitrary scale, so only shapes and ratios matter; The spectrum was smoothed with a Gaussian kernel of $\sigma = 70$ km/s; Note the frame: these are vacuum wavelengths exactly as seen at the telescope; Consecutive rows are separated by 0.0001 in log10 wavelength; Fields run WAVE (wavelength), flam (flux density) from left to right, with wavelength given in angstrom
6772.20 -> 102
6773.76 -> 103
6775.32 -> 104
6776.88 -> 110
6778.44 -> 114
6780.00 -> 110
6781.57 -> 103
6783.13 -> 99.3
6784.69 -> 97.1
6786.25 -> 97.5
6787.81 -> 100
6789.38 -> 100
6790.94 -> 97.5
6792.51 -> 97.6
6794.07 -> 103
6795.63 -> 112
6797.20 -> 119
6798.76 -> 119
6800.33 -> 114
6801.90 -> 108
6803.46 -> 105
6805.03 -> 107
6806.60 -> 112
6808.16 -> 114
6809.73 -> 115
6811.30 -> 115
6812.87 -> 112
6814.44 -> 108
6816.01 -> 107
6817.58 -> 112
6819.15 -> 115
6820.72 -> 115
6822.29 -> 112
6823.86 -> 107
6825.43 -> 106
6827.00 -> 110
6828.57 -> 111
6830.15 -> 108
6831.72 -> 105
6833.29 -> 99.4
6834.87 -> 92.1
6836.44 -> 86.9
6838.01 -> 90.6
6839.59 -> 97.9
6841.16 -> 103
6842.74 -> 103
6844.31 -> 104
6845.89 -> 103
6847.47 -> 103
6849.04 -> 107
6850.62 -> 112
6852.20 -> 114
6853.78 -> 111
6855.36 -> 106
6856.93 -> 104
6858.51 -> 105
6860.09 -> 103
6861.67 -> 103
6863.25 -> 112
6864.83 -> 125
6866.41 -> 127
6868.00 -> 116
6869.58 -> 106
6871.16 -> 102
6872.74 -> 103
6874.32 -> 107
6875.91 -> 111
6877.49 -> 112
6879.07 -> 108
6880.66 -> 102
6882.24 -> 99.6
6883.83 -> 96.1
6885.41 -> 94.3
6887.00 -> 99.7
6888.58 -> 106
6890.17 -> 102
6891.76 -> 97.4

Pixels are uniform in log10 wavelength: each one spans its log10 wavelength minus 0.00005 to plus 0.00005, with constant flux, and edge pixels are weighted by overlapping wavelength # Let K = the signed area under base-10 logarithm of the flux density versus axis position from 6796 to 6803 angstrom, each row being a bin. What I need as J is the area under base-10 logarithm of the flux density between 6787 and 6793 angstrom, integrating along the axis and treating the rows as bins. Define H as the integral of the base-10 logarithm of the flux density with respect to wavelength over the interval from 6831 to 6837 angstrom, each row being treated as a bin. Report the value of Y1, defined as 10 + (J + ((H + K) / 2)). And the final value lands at 35.1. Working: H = 11.9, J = 12.0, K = 14.4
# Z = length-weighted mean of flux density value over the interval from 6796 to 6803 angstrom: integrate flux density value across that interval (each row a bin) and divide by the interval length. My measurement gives 114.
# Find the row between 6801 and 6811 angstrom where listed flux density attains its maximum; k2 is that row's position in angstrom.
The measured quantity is 6809.73 angstrom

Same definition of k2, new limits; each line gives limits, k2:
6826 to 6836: 6828.57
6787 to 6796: 6795.63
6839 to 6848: 6844.31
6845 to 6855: 6852.20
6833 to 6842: 6841.16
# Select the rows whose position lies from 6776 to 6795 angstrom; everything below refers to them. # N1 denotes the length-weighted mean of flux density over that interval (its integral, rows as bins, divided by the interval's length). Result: 103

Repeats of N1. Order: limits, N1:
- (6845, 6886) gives 107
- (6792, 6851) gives 107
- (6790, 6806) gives 108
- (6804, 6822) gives 112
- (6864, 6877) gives 112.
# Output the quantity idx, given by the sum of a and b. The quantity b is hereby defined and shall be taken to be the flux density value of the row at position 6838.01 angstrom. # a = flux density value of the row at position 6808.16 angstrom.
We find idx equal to 204.6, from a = 114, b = 90.6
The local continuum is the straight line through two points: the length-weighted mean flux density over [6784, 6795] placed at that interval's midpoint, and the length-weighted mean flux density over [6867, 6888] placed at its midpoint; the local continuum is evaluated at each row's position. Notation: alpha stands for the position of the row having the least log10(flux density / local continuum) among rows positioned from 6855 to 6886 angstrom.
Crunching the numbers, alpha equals 6885.41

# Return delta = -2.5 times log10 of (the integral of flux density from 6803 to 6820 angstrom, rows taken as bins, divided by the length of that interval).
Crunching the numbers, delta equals -5.12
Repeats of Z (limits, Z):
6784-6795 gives 99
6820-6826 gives 110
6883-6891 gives 100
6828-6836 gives 102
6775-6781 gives 110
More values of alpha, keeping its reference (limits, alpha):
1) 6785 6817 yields 6790.94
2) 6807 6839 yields 6836.44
